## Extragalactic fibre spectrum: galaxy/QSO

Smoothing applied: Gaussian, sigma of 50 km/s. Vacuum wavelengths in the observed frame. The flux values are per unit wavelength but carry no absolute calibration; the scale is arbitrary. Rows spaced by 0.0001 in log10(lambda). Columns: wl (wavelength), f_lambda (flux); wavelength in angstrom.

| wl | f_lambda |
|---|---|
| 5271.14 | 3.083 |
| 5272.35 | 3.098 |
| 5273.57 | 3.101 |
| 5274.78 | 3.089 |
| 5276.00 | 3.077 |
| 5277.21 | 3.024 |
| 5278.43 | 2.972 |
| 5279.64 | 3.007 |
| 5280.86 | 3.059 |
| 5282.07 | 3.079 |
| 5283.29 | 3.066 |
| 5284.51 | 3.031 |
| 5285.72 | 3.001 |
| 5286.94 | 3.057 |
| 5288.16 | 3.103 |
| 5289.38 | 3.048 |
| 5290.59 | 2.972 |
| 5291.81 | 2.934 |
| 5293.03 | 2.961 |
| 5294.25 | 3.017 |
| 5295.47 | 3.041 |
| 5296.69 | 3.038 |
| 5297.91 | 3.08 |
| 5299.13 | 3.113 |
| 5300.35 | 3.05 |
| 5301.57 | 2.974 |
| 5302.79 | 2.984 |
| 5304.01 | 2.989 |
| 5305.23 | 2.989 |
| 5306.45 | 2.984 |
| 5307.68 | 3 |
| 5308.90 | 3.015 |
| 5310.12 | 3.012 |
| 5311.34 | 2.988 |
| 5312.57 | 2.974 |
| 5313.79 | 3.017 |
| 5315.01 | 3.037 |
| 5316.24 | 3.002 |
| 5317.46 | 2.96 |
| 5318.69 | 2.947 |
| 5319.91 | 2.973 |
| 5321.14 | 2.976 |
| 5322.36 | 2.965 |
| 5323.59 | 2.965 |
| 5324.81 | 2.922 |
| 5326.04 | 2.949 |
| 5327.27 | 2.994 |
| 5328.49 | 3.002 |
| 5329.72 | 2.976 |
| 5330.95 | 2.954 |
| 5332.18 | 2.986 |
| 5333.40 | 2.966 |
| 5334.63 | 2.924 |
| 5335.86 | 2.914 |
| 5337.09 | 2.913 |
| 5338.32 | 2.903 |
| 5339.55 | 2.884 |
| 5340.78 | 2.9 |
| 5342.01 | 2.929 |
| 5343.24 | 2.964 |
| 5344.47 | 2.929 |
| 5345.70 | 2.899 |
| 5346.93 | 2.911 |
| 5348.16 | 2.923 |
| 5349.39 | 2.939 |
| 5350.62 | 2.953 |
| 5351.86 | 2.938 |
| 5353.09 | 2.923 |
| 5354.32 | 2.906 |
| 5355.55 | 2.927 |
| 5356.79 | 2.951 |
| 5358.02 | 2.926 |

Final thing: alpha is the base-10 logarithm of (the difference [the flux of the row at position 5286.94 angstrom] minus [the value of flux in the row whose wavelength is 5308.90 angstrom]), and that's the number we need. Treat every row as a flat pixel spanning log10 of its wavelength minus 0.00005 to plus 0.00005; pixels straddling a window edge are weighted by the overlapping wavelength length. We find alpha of -1.4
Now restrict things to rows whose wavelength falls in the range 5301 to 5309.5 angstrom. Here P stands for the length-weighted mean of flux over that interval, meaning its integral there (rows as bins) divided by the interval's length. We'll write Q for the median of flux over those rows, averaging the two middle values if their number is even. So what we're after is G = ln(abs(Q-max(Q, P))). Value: -6.5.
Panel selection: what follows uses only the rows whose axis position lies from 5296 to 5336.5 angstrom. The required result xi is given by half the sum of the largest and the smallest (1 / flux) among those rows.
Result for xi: 0.332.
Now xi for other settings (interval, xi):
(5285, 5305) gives 0.331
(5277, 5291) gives 0.329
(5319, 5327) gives 0.339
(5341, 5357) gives 0.341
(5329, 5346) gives 0.341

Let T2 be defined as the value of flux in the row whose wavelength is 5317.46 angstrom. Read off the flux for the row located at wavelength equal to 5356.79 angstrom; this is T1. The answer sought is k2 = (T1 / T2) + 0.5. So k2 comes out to 1.50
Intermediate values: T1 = 2.951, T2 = 2.96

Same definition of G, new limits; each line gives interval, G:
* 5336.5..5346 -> -4.9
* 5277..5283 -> -5.1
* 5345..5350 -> -5.5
